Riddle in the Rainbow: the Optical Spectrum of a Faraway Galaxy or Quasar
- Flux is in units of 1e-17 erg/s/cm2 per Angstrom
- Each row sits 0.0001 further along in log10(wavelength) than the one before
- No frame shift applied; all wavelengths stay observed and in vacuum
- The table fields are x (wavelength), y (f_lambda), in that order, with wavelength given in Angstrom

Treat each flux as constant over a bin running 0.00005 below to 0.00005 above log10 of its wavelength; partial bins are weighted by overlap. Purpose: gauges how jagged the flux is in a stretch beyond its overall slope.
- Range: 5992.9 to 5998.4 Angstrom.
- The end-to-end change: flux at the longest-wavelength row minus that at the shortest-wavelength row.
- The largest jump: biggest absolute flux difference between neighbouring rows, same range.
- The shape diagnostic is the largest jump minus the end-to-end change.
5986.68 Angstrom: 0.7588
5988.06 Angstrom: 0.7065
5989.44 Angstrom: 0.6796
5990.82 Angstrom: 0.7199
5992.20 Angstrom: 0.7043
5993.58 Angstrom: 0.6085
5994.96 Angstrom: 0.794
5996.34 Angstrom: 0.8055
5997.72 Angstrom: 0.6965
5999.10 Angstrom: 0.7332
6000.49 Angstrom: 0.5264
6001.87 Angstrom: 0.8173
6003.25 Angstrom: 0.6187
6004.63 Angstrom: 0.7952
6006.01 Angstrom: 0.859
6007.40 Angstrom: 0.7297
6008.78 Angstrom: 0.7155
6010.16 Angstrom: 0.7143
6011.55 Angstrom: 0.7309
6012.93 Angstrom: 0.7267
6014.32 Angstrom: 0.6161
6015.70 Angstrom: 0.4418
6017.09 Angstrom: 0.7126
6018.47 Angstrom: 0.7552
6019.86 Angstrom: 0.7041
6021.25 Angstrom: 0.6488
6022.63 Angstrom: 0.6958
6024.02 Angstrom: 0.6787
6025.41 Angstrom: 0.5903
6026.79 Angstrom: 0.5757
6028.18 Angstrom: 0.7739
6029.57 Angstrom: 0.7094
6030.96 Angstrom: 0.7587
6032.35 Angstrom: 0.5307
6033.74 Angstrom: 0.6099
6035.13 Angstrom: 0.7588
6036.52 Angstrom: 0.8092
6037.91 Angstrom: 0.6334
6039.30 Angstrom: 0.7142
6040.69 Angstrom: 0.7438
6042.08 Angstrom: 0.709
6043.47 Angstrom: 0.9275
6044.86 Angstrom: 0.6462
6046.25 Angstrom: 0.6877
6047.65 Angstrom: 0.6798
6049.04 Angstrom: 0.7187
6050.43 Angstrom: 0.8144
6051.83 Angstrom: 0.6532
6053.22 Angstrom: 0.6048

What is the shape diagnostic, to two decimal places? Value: 0.10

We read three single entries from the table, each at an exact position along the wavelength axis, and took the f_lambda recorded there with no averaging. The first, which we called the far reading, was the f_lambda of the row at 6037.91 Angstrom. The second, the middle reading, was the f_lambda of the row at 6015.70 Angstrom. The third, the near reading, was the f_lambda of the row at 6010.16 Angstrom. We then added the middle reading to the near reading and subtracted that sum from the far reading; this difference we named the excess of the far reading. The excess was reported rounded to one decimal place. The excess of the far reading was -0.5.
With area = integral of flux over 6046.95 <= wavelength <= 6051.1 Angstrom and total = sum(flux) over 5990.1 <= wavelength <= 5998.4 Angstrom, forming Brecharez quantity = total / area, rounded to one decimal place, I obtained 1.4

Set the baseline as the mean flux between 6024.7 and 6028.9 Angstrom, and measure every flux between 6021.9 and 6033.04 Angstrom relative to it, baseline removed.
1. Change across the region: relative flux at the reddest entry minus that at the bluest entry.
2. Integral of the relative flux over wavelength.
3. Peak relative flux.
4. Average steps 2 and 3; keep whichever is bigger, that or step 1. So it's 0.16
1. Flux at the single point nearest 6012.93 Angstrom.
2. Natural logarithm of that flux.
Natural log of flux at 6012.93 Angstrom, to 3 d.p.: -0.319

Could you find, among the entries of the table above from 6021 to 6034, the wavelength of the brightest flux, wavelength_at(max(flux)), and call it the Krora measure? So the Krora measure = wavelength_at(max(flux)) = 6028.18 Angstrom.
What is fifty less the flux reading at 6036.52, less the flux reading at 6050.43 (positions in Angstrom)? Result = 48.4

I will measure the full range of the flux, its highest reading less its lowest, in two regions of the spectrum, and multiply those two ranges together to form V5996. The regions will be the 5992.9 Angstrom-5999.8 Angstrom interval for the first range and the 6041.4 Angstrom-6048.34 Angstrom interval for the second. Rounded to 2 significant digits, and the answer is 0.055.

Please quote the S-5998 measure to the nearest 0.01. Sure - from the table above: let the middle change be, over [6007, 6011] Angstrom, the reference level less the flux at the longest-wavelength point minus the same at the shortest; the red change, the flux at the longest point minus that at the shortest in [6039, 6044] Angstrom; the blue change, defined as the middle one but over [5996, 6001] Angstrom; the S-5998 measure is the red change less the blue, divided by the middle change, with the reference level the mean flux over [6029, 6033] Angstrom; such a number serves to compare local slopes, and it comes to -4.27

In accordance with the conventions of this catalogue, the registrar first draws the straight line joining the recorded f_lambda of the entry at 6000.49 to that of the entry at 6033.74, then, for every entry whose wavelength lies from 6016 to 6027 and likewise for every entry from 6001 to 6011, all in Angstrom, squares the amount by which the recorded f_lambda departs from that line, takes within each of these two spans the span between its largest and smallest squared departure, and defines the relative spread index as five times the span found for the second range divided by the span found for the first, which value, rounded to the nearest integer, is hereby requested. 14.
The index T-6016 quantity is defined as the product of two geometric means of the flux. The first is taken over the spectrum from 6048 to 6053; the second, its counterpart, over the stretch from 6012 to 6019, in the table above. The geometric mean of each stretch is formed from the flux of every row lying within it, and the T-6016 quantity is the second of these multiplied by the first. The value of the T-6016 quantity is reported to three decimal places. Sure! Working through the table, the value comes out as 0.464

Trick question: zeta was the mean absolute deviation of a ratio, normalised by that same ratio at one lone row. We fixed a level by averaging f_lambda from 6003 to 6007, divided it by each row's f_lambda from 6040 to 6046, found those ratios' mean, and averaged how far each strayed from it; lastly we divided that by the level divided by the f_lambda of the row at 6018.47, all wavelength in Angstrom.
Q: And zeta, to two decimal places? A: 0.10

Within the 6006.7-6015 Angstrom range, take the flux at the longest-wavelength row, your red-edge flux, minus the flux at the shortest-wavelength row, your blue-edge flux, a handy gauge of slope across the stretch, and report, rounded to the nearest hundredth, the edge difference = -0.11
